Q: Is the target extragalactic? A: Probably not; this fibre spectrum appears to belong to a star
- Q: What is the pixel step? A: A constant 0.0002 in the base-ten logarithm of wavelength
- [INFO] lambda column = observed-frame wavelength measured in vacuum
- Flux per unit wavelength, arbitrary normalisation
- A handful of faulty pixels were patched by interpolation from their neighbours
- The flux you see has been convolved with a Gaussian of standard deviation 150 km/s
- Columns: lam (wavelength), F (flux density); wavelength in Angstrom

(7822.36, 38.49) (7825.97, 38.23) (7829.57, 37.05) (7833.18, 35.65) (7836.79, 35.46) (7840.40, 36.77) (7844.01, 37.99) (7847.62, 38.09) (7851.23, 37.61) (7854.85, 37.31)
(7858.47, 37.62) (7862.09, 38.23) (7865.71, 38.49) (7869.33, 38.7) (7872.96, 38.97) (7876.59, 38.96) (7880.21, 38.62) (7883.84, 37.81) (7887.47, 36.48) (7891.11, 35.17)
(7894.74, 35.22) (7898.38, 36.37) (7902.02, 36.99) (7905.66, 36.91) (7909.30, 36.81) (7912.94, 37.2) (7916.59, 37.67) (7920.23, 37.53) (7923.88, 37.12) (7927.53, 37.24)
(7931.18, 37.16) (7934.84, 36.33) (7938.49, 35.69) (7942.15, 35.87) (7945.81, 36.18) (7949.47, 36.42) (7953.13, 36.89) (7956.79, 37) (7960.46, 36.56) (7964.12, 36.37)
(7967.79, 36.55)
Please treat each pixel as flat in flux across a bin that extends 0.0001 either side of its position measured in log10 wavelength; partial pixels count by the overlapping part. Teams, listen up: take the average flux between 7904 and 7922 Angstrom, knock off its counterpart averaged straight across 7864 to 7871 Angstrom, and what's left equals -1.4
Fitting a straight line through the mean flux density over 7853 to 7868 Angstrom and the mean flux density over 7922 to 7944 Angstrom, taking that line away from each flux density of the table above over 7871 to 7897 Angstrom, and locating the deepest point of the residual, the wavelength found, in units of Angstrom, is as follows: 7891.11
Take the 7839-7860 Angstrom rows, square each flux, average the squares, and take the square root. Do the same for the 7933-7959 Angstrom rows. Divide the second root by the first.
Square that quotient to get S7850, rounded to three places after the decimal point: 0.936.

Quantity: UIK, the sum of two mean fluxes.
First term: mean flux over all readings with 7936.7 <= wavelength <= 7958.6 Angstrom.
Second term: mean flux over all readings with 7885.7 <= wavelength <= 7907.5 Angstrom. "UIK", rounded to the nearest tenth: 72.5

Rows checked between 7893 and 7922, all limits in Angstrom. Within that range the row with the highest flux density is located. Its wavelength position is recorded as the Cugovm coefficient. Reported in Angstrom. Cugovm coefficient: 7916.59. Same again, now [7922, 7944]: 7927.53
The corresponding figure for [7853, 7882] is 7872.96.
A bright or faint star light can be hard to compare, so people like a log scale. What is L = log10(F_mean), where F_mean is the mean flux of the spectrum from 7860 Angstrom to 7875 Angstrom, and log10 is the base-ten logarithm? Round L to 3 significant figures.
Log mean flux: 1.59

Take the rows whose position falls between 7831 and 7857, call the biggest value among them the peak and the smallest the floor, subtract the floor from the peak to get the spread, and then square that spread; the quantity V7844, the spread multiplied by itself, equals 6.9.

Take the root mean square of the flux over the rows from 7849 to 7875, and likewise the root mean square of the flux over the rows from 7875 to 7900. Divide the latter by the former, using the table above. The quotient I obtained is 0.97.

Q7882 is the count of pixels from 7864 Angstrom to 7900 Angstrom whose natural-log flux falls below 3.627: 4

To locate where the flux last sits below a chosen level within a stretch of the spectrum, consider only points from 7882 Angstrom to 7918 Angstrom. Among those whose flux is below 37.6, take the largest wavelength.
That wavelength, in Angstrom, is 7912.94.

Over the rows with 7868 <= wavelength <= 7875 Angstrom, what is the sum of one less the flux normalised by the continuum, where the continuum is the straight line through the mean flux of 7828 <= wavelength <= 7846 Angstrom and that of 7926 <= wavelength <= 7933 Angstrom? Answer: -0.11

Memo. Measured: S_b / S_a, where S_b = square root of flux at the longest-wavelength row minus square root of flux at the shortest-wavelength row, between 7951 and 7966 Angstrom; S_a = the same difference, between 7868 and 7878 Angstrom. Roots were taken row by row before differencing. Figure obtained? -2.1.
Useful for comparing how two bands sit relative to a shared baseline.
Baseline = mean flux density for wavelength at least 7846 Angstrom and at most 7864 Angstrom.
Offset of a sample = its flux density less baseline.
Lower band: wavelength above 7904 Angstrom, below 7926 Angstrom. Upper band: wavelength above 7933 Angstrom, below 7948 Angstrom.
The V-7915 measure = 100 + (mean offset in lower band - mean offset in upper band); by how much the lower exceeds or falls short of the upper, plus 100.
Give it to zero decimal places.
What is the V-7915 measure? 101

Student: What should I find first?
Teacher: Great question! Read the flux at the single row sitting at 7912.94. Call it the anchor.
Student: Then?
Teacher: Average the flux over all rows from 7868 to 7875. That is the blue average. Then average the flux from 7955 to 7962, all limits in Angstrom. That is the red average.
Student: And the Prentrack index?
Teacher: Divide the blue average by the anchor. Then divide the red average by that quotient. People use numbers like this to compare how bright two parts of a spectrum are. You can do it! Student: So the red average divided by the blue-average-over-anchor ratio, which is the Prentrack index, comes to 35.2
